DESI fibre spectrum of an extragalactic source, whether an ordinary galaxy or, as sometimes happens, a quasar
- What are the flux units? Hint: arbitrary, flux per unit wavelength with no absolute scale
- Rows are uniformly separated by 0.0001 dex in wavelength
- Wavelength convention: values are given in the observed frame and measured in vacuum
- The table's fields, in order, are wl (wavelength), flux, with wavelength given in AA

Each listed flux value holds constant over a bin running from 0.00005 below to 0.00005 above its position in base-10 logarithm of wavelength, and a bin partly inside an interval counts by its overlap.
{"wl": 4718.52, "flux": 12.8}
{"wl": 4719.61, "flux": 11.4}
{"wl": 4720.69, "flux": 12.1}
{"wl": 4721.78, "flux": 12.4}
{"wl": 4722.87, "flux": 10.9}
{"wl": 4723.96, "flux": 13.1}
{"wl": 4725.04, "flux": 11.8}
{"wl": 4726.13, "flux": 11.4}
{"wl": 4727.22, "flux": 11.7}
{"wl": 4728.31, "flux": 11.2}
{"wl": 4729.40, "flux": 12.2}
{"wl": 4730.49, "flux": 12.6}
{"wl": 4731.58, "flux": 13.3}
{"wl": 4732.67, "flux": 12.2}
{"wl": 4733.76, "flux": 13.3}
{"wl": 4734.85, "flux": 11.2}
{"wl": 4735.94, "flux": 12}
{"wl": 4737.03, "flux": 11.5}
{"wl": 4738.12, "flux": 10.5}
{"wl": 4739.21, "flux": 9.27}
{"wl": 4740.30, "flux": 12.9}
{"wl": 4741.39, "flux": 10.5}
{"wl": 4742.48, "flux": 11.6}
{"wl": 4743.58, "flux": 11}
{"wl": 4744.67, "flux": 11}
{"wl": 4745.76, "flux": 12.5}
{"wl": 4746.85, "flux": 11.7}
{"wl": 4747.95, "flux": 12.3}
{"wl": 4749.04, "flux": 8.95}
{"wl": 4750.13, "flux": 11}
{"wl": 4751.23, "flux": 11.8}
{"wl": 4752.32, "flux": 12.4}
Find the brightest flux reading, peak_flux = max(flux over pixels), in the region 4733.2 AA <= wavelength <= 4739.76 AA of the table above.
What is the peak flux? 13.3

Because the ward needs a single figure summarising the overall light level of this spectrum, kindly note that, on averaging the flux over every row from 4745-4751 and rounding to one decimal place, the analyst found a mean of 11.3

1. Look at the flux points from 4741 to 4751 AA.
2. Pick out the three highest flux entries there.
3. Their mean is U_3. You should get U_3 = 12.2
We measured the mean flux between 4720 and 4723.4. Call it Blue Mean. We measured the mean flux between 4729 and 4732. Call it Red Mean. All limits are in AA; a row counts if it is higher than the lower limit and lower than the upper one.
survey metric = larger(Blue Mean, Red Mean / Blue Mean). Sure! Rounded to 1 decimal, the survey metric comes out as 11.8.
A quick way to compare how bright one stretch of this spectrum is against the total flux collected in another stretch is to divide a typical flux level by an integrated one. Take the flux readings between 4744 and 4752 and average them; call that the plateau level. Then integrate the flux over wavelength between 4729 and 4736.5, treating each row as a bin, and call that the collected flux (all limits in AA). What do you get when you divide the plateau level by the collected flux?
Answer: 0.12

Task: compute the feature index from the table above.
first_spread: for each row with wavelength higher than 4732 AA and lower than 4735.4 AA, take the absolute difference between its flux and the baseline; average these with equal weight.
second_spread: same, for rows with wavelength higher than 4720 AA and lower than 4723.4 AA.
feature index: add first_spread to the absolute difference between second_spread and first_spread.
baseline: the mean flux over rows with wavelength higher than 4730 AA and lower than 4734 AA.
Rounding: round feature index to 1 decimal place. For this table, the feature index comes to 1.0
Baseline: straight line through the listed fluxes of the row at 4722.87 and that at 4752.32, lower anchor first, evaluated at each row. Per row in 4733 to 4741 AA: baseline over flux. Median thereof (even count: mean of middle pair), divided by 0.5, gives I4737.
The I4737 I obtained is 2.02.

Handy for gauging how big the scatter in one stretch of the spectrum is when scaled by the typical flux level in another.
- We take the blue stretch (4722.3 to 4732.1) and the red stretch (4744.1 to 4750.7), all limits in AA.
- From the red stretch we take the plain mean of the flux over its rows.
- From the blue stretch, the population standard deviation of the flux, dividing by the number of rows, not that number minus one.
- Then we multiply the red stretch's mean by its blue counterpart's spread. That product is 8.9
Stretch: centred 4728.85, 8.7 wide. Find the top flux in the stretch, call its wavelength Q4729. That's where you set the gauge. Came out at 4731.58 AA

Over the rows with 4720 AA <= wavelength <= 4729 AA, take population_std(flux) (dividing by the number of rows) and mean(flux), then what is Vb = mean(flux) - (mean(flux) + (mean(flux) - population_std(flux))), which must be -11.2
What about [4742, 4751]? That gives -10.2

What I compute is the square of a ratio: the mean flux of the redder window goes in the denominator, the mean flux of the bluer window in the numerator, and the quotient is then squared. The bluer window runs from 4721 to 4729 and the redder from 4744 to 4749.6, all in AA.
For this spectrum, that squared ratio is 1.09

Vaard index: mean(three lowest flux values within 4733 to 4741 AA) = 10.3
